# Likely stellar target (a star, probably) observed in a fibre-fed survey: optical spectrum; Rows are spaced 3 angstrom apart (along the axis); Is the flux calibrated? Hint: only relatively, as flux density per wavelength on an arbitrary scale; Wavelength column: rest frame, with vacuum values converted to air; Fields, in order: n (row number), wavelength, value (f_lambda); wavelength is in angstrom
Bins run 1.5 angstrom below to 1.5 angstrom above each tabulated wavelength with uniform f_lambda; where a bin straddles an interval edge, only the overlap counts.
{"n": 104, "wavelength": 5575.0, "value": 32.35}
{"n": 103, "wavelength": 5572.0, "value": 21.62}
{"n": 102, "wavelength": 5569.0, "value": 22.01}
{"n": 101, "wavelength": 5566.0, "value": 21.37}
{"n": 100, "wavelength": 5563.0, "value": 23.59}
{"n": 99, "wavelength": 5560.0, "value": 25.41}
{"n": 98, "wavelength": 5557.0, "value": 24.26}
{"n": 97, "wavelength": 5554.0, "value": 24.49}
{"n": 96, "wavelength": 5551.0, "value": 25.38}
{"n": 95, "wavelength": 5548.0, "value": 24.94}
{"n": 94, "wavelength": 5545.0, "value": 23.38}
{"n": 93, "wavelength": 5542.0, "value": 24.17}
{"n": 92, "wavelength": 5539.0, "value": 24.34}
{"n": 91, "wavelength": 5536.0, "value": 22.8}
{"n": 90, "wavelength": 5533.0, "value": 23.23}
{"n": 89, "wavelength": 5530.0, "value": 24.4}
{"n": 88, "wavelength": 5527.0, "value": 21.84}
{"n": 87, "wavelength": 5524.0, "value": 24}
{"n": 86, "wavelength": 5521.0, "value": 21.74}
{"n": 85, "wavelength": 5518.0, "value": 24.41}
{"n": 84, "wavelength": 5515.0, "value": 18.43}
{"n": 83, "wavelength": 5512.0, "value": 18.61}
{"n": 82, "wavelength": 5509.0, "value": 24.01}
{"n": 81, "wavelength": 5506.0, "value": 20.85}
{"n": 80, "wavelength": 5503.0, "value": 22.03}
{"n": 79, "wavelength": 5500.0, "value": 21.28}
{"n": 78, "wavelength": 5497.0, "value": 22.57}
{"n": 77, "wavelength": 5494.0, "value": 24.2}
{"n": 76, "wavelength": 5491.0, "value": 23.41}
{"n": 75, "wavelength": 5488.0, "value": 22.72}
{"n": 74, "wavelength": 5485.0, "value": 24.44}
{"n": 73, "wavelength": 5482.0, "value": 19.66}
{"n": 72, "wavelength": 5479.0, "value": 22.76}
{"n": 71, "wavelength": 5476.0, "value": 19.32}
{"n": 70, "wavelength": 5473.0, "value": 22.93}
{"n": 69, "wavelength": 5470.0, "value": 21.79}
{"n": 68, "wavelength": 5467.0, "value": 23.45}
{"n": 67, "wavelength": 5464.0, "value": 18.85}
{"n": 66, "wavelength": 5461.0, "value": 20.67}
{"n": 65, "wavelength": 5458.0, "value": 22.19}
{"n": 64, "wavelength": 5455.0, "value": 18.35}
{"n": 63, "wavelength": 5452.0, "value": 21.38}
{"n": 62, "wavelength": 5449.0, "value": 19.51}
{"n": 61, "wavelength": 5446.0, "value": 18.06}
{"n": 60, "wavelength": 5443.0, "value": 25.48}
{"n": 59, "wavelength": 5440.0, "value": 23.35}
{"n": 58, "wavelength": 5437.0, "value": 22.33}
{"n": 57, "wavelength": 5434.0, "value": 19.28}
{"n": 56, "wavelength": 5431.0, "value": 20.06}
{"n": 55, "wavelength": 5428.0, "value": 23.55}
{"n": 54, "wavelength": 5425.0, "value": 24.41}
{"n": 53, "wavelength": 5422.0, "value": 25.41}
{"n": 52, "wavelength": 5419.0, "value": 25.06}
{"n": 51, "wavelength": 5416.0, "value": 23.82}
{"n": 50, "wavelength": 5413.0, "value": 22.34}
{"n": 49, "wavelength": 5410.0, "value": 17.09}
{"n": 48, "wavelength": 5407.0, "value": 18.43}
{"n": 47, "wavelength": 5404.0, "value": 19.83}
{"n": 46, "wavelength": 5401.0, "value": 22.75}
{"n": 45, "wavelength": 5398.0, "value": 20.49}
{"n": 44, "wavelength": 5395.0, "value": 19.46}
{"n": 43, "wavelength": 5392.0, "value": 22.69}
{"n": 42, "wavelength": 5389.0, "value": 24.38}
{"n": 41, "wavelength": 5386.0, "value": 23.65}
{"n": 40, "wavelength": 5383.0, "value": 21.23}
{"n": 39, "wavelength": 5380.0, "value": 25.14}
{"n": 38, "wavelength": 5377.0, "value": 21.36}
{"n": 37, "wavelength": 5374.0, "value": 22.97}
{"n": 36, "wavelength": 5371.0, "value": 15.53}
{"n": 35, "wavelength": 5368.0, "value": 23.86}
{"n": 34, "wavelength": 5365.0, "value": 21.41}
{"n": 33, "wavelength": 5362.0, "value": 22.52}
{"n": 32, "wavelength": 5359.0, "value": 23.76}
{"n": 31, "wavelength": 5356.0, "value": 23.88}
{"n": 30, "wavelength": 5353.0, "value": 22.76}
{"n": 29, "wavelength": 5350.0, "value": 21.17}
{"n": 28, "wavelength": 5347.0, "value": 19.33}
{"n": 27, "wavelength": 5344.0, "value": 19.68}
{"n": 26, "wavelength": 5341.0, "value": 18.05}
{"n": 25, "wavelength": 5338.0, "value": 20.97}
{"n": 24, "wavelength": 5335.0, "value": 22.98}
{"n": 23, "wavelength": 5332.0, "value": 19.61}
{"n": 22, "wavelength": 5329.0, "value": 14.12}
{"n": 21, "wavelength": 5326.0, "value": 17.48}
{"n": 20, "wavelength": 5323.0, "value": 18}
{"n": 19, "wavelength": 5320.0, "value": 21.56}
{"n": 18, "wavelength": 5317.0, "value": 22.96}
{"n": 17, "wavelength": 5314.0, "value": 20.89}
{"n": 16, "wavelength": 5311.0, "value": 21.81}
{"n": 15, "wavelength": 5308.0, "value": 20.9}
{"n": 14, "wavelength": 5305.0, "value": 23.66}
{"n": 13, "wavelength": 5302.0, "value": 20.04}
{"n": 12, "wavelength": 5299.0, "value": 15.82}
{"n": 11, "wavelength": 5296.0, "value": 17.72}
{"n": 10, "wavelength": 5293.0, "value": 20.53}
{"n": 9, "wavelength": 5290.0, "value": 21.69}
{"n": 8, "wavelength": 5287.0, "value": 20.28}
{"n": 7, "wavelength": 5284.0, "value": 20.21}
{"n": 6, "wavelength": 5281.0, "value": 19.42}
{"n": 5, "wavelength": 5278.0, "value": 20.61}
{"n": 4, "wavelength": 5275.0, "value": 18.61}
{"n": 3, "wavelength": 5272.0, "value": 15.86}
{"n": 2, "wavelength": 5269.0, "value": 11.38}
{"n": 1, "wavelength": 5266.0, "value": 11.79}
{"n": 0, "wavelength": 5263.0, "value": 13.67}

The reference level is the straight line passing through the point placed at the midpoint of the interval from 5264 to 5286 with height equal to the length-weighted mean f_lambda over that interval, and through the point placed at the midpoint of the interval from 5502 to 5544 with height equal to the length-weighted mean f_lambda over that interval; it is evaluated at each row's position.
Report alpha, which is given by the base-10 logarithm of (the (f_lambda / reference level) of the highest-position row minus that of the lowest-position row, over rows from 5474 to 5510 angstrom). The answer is -0.74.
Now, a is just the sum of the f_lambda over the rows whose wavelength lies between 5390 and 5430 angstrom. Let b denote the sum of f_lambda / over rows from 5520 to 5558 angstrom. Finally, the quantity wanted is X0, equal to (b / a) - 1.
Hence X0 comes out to 0.08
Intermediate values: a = 285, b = 309.0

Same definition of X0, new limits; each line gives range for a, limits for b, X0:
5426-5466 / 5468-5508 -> 0.05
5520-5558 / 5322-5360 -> -0.15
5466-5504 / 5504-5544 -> 0.01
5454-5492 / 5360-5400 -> 0.01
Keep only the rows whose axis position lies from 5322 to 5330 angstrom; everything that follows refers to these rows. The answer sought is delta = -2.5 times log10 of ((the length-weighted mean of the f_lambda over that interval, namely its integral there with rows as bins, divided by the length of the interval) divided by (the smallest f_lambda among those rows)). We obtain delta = -0.18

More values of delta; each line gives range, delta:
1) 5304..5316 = -0.05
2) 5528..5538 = -0.03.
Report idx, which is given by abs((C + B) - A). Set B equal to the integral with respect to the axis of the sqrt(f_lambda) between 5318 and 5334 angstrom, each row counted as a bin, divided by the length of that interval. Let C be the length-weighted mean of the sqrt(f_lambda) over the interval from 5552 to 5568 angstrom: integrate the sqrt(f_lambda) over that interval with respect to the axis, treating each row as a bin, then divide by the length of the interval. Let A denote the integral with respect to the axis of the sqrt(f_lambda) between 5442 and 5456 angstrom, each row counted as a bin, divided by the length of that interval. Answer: 4.65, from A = 4.51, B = 4.28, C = 4.9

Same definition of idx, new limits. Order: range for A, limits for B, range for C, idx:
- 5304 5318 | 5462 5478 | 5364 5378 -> 4.50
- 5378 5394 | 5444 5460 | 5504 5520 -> 4.27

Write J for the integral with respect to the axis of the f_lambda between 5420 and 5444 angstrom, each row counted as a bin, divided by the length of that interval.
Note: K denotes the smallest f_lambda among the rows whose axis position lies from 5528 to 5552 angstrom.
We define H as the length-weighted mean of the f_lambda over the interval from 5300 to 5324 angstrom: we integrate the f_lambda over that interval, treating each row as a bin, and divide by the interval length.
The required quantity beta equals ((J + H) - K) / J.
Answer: 0.93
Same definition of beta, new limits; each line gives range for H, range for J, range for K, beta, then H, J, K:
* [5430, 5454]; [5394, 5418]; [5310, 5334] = 1.34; 21.1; 20.6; 14.12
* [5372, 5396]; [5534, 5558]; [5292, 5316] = 1.28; 22.5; 24.2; 15.82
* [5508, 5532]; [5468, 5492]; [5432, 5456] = 1.19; 22.2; 22.1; 18.06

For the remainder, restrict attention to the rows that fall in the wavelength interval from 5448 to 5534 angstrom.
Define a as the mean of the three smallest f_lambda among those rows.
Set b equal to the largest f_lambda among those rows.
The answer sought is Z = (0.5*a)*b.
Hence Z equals 226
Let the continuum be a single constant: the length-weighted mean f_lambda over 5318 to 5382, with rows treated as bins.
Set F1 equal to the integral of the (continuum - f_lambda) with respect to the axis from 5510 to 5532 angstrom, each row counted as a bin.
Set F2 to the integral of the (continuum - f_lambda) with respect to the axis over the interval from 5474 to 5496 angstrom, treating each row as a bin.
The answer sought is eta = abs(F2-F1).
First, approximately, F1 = -27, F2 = -35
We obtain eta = 8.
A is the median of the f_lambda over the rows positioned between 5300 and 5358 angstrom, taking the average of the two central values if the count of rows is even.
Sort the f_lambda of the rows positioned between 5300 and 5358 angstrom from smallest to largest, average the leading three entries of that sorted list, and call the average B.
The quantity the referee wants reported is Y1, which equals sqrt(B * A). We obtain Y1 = 18.6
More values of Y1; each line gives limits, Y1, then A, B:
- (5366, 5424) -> 19.6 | 22.7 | 17.0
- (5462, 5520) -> 20.5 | 22.6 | 18.6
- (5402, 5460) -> 19.9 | 22.2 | 17.8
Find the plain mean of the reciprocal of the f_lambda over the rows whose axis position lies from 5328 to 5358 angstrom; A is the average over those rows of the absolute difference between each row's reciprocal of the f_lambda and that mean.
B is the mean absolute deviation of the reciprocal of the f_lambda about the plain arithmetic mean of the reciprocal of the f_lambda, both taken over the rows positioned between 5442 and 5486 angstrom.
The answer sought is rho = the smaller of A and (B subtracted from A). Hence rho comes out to 0.0012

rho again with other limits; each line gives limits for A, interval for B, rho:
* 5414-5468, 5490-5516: 0.0009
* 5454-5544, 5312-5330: -0.0042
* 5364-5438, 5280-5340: -0.0003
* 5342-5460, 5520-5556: 0.0028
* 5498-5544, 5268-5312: -0.0042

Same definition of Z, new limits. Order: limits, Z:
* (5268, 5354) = 163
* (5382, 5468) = 227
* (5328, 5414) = 196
